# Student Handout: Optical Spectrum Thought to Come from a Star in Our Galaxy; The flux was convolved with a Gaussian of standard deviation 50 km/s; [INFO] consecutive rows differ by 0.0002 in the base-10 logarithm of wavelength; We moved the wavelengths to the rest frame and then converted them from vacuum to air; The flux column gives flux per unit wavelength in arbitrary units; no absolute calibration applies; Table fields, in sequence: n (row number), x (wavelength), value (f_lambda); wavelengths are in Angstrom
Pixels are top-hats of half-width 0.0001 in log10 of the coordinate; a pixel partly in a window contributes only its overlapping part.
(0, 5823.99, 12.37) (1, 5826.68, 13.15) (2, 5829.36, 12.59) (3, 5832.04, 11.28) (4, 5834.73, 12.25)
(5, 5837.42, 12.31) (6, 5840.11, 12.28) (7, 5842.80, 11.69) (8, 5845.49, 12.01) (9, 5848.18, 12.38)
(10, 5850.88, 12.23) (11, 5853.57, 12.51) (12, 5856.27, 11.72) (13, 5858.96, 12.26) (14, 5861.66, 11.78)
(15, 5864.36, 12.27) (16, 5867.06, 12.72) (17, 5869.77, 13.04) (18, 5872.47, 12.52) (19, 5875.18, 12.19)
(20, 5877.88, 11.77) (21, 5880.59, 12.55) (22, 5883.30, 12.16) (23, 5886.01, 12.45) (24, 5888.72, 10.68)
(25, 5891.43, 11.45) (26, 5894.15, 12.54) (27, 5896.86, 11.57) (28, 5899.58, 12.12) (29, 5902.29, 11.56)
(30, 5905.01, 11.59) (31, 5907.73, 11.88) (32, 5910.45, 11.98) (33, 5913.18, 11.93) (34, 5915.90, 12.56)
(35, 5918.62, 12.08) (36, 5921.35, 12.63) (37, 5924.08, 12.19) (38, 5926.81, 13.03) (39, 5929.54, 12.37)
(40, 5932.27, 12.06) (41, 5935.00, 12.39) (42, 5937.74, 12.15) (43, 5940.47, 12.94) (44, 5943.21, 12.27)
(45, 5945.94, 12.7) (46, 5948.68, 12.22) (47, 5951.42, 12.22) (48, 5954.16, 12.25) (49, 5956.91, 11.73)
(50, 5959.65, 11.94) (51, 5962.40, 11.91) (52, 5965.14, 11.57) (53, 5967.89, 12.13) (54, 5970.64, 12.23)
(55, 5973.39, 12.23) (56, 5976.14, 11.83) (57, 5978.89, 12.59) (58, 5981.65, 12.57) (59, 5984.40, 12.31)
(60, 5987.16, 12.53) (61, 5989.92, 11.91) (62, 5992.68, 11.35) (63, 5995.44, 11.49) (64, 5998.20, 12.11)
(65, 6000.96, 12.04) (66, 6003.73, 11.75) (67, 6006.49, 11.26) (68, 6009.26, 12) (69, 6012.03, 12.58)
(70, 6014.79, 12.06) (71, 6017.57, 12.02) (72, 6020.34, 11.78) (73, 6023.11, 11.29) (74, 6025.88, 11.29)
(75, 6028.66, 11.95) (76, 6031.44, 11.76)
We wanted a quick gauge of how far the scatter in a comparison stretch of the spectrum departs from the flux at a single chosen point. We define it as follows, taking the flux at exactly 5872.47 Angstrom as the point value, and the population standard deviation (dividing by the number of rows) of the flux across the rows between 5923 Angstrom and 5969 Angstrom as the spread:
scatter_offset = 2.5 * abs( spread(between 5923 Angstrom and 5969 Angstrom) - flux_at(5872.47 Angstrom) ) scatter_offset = 30.4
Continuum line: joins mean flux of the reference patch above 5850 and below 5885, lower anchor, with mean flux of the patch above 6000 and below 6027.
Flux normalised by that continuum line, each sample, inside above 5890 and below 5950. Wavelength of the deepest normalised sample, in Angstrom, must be 5891.43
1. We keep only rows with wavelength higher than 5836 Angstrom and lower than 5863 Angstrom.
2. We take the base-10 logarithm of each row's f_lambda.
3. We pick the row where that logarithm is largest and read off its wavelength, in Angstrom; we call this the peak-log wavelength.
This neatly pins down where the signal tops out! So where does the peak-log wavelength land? 5853.57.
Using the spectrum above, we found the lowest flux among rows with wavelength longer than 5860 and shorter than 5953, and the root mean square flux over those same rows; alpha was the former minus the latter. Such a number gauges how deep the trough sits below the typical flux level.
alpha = -1.52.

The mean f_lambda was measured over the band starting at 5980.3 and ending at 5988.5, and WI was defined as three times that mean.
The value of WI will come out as 37.4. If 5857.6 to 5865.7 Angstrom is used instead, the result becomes 36.3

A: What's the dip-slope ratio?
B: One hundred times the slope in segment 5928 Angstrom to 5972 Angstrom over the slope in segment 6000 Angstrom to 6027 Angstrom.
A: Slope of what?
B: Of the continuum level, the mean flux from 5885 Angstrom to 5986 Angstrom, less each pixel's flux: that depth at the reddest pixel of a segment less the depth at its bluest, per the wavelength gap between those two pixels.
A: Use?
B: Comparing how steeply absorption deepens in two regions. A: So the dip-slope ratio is 11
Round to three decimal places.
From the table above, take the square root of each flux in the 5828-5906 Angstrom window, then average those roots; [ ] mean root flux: 3.476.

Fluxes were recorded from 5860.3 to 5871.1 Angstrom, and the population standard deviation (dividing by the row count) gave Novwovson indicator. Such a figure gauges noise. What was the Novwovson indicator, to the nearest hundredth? 0.47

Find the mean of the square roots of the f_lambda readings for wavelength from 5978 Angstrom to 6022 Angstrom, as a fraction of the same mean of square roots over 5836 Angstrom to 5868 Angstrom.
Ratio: 0.99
